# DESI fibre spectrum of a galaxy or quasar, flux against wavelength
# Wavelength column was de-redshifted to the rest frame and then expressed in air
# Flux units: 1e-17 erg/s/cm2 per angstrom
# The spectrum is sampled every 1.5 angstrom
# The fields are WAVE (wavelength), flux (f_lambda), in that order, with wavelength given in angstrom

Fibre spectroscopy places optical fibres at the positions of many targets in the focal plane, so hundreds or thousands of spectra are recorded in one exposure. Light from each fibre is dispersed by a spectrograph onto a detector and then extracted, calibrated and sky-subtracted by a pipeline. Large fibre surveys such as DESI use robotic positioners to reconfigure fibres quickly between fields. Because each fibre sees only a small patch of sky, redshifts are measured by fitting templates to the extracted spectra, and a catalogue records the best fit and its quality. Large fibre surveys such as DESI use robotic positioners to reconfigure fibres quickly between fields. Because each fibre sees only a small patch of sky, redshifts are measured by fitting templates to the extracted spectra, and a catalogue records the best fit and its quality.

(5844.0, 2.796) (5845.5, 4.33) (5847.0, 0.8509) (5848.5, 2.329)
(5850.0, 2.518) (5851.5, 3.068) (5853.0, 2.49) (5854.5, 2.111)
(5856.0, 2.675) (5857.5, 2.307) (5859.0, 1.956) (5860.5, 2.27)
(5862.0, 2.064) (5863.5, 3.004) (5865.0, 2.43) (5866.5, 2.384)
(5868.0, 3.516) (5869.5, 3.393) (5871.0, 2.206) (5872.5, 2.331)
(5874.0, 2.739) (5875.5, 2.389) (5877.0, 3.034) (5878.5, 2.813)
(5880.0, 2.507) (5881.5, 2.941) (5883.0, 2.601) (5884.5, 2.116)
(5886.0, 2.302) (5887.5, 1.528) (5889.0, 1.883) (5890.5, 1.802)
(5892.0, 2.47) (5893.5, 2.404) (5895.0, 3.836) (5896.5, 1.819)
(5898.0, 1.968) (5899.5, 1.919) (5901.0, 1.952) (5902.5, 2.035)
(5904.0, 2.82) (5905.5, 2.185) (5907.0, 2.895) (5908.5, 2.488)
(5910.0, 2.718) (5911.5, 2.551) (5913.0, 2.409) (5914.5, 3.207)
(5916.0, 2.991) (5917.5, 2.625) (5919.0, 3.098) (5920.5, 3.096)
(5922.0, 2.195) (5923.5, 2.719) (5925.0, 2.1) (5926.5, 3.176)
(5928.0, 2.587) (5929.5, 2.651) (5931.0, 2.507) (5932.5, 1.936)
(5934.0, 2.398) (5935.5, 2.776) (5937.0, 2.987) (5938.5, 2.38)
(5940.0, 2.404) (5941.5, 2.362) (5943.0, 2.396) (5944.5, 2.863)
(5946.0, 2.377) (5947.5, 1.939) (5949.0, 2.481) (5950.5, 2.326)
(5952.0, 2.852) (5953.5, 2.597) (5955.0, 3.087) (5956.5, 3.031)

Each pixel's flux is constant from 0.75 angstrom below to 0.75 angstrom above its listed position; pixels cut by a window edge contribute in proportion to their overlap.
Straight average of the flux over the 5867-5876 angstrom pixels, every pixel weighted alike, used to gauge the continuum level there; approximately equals 2.76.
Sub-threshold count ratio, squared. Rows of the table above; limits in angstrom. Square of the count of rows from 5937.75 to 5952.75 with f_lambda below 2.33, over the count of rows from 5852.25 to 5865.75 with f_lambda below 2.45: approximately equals 0.11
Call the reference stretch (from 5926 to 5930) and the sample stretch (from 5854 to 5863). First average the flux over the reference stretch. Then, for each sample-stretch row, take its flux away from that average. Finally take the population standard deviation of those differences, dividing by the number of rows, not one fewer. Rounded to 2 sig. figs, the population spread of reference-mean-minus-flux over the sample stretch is 0.23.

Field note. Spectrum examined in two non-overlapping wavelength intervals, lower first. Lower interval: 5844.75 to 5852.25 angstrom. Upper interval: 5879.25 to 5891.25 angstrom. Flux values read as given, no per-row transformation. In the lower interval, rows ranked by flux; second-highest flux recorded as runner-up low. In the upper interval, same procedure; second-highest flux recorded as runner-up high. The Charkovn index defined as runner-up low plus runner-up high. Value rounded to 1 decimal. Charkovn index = 5.7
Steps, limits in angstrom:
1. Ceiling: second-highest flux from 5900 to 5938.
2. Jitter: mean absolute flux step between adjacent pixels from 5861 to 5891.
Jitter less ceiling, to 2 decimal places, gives -2.72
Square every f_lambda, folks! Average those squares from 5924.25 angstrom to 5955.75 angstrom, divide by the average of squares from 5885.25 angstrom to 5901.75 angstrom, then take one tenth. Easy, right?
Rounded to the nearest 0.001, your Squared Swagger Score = 0.129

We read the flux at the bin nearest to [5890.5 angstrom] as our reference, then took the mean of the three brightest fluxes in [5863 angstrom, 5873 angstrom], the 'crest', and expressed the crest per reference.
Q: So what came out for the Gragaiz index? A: 1.83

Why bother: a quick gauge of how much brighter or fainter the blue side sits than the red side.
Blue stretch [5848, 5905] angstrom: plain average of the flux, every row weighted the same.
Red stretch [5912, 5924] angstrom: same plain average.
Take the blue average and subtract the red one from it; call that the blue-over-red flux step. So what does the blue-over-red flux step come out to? -0.3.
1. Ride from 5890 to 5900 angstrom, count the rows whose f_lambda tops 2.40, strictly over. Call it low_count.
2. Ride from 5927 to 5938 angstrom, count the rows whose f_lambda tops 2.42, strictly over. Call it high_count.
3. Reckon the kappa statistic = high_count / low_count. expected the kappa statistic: 1.67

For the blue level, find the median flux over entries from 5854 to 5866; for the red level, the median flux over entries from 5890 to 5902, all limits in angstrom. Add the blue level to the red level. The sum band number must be 4.25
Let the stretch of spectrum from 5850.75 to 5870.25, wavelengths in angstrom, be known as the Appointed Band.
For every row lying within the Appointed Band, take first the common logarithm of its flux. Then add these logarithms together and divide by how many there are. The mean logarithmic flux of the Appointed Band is 0.41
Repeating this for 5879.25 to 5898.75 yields 0.35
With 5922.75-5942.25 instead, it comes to 0.40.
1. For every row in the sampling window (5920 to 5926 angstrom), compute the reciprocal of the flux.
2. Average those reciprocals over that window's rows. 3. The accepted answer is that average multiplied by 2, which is 0.81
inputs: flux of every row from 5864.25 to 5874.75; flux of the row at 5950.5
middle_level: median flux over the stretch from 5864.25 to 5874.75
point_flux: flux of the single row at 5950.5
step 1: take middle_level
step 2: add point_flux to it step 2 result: 4.76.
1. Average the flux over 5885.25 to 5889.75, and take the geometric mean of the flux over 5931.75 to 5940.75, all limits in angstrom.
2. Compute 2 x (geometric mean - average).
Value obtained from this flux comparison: 1.1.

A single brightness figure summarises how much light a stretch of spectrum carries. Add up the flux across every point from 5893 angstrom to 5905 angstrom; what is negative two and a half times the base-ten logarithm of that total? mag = -3.2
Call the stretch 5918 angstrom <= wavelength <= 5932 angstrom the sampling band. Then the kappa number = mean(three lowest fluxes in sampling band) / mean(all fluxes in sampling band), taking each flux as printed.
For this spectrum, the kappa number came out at 0.85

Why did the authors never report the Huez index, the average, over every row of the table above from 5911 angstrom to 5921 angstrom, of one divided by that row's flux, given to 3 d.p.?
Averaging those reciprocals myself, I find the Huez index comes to 0.354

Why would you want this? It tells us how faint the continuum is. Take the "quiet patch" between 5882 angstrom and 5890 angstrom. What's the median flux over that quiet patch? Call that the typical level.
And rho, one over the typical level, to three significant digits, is 0.473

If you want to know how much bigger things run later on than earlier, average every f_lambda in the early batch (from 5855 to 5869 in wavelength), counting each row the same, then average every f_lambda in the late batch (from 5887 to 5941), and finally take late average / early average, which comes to 0.99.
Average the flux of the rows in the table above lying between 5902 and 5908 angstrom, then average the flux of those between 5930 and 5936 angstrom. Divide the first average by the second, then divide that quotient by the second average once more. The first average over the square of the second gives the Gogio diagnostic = 0.43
